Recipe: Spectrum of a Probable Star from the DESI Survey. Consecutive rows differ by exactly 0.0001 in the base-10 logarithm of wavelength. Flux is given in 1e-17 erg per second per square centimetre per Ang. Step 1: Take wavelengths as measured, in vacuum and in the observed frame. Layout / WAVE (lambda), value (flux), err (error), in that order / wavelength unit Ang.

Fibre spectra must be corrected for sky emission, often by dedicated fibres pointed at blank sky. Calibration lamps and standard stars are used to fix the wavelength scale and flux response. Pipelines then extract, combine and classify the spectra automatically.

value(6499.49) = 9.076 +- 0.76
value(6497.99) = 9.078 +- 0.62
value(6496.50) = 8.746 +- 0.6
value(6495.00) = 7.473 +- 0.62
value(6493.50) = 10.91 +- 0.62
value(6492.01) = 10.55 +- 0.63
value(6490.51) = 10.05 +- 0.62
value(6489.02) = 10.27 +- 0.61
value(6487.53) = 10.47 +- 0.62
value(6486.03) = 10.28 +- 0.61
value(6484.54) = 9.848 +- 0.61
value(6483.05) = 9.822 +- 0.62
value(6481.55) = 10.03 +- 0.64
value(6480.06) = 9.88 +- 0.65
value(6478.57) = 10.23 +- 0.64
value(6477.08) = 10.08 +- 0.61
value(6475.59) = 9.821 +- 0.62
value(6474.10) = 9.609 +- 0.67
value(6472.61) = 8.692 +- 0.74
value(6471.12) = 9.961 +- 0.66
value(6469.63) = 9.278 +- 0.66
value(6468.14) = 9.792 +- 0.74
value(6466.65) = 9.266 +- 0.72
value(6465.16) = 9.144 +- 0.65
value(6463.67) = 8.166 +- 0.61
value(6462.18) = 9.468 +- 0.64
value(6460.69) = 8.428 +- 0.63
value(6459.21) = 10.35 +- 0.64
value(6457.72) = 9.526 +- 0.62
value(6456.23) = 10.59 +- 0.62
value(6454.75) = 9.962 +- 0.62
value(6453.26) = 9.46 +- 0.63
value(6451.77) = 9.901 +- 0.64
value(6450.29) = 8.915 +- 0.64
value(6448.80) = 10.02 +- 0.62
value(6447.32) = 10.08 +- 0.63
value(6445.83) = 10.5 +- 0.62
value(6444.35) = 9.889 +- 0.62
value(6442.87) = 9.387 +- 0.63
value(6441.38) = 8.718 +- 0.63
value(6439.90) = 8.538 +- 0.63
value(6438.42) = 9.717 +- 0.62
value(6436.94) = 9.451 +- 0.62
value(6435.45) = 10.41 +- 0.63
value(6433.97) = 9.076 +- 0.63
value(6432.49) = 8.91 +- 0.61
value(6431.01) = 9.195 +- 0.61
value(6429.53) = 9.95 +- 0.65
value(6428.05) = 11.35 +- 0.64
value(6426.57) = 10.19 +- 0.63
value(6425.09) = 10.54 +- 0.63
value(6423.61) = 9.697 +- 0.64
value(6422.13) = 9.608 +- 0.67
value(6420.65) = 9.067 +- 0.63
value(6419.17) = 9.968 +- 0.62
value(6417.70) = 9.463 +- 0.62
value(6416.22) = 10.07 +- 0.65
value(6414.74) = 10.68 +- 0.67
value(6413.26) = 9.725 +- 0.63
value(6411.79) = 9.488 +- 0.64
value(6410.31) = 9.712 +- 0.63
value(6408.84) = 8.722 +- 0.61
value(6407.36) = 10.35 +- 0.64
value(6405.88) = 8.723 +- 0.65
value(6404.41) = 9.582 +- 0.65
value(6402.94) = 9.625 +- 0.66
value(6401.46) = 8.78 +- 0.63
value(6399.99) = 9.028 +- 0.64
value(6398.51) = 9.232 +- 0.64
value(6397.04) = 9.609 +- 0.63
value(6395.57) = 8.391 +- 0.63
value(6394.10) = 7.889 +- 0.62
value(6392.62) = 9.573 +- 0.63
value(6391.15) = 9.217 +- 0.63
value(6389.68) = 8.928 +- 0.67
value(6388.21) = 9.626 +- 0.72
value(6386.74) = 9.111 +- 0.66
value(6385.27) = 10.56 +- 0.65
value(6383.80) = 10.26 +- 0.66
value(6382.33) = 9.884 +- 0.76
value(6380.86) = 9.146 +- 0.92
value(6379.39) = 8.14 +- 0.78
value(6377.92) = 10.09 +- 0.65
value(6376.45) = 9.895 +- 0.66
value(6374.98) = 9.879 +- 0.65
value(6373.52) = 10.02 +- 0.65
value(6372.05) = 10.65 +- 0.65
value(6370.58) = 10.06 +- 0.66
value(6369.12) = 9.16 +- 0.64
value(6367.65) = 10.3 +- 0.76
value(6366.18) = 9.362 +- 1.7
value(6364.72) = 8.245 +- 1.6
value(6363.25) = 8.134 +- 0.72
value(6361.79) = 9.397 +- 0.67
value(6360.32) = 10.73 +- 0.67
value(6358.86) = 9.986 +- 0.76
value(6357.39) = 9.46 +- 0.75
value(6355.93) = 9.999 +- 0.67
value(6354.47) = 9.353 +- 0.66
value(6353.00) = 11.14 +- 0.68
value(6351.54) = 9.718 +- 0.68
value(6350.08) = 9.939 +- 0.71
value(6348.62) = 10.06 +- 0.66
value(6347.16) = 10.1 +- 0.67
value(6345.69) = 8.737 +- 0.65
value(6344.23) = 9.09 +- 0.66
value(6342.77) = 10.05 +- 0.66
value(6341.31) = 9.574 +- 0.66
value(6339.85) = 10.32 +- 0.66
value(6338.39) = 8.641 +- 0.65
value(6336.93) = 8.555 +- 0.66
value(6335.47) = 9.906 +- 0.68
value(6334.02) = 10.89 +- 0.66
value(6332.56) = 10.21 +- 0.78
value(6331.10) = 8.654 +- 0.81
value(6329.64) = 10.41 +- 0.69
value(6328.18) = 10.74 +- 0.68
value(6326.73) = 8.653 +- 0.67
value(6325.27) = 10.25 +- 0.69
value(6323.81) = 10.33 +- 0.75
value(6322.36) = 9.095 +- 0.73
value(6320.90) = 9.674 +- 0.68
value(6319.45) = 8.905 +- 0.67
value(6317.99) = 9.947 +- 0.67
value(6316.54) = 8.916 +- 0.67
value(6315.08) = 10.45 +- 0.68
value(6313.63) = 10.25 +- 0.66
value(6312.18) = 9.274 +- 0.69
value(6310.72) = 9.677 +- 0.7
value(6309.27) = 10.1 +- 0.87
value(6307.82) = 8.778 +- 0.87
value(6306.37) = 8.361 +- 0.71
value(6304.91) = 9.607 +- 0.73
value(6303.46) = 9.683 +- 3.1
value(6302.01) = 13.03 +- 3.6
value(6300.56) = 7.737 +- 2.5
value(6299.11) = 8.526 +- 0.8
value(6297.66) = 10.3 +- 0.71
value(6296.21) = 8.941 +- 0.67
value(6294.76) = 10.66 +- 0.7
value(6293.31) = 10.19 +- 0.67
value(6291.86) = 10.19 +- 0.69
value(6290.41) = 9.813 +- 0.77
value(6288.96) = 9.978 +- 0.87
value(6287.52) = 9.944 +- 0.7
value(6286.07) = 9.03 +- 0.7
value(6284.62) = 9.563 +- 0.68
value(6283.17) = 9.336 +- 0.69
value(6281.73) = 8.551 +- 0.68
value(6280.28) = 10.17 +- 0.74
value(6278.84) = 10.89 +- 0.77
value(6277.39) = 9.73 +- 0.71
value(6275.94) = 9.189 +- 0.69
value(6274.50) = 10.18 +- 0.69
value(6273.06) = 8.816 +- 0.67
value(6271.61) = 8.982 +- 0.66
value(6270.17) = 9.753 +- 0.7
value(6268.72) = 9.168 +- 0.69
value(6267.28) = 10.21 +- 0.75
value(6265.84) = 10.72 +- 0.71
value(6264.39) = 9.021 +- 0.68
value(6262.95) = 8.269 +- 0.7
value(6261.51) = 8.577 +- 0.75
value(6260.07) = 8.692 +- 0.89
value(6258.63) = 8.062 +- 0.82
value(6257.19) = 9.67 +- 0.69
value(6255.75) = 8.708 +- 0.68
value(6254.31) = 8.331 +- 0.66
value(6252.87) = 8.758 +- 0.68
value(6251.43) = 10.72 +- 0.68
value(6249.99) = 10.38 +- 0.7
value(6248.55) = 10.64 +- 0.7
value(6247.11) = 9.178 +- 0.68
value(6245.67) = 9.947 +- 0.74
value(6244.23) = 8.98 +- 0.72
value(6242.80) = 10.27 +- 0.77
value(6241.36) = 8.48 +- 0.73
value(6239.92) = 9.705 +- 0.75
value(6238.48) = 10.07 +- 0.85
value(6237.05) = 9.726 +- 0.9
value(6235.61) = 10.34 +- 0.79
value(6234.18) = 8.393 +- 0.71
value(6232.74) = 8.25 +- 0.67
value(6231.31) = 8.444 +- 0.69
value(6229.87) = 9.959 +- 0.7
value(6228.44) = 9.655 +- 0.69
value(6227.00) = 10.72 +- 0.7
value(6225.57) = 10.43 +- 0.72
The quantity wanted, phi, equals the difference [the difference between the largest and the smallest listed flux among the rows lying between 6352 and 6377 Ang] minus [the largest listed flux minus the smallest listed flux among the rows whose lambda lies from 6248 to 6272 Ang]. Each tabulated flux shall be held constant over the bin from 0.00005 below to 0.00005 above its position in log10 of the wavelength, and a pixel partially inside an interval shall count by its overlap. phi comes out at 0.3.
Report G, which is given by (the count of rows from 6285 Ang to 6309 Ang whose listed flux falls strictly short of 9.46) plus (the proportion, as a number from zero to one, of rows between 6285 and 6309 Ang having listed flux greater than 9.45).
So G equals 6.6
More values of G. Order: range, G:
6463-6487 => 5.7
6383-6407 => 9.4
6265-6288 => 7.6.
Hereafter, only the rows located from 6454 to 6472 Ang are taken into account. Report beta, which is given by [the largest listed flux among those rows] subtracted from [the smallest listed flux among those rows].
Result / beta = -2.42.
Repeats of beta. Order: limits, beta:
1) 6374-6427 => -2.79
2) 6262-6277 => -2.45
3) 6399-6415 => -1.96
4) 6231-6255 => -2.47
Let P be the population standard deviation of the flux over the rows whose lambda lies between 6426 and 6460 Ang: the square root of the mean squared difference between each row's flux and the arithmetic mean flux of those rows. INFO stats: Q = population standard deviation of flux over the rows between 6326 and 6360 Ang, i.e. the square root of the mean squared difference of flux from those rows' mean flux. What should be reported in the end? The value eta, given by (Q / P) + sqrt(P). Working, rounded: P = 0.67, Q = 0.74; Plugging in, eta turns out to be 1.92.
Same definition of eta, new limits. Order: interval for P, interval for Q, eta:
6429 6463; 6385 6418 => 1.85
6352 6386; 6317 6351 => 1.80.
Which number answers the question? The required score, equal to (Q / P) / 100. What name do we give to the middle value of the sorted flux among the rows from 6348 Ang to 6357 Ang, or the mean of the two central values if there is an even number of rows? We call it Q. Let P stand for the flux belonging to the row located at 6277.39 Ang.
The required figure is 0.0102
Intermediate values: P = 9.73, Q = 10.0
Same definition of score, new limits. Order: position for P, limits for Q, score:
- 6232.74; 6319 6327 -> 0.0114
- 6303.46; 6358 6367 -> 0.0097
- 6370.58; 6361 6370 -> 0.0092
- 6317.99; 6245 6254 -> 0.0102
